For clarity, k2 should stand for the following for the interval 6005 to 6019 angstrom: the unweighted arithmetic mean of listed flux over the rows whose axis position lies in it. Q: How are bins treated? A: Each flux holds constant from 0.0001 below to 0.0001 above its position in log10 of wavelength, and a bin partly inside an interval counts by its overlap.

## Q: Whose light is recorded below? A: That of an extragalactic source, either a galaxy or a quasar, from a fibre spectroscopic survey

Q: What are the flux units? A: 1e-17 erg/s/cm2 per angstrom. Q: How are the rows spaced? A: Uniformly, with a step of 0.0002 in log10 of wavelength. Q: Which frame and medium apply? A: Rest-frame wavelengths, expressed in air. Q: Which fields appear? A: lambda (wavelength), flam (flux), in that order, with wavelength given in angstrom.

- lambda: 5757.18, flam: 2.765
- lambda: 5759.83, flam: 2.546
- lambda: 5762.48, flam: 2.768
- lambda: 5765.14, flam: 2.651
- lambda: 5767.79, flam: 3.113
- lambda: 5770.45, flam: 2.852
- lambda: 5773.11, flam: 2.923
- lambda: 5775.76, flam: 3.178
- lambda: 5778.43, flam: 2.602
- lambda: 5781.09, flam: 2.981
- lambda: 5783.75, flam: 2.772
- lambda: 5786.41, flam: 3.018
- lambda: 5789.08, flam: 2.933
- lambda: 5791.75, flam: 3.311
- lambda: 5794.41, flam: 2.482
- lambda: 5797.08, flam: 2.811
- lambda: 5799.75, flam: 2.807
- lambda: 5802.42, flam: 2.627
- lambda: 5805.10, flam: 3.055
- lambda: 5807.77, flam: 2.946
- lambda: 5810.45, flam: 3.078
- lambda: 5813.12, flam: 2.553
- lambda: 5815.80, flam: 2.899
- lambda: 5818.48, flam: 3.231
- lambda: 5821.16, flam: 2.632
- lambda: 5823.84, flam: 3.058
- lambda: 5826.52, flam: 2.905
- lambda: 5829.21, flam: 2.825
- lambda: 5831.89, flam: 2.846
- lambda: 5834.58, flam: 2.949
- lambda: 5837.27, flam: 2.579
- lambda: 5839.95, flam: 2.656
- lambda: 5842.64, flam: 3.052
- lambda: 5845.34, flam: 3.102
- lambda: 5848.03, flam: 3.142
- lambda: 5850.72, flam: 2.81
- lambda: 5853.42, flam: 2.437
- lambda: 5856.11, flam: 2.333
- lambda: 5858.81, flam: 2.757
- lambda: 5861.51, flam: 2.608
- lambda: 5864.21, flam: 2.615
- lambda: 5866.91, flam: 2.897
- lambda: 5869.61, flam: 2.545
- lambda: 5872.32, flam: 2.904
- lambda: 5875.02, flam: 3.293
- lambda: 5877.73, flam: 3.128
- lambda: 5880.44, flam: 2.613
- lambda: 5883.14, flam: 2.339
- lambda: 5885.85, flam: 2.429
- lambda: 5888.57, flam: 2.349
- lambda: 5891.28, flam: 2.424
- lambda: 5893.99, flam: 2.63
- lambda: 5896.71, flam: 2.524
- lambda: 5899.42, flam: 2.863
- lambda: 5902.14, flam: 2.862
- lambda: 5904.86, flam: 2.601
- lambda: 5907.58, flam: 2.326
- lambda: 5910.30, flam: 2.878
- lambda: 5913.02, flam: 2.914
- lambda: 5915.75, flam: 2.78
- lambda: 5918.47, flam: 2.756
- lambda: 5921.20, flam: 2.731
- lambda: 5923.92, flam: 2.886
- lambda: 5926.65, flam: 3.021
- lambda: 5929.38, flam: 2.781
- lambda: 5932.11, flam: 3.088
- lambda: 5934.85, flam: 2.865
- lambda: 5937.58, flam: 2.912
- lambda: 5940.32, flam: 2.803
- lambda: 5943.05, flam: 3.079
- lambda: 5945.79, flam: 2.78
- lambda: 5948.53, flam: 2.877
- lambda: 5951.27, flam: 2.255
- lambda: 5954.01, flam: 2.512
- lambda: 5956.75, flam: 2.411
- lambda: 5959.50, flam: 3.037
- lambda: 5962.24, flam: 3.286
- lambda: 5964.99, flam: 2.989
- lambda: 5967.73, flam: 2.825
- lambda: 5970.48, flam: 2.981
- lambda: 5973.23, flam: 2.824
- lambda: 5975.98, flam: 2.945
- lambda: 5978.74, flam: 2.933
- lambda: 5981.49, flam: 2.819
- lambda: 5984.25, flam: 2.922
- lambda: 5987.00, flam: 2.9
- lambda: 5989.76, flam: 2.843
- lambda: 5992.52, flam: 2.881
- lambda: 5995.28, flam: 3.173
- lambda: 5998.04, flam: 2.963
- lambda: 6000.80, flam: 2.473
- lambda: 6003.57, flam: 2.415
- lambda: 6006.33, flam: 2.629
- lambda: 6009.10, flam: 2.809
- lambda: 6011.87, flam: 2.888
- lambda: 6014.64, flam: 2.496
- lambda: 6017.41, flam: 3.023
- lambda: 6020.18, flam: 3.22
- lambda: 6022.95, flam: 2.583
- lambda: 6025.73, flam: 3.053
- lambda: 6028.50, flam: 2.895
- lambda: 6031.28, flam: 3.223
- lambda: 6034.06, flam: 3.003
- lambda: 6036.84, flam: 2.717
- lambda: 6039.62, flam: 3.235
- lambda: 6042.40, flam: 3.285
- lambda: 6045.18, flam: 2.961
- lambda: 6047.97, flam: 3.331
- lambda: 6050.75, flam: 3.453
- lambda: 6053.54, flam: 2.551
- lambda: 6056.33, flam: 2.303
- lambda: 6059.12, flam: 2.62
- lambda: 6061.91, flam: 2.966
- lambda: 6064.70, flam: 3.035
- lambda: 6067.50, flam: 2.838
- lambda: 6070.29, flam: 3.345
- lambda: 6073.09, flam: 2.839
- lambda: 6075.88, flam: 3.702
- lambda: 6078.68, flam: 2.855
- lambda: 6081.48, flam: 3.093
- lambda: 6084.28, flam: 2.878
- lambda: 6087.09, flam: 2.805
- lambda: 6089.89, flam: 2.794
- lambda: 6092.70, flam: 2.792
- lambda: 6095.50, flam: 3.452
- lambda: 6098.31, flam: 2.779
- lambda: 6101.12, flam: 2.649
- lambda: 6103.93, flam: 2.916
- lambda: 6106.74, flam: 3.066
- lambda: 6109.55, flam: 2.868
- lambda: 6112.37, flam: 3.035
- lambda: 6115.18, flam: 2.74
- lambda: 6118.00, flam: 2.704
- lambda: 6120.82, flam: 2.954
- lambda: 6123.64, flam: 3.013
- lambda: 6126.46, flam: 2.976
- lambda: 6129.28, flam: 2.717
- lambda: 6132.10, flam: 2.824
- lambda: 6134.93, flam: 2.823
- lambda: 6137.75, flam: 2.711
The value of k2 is 2.77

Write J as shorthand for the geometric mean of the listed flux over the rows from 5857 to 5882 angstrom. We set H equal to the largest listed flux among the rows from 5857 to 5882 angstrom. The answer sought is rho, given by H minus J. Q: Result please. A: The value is 0.49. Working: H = 3.293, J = 2.81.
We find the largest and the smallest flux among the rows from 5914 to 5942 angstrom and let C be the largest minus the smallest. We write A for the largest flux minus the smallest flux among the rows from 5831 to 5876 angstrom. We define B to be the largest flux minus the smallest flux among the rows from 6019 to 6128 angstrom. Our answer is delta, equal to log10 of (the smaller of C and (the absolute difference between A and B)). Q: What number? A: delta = -0.4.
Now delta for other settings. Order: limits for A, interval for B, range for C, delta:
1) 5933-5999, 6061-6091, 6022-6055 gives -0.9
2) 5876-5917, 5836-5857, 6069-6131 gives -2.2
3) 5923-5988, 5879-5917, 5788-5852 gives -0.4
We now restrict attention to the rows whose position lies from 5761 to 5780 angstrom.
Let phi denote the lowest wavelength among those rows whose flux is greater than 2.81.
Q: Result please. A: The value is 5767.79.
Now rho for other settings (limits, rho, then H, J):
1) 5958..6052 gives 0.52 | 3.453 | 2.93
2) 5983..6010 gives 0.38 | 3.173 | 2.79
